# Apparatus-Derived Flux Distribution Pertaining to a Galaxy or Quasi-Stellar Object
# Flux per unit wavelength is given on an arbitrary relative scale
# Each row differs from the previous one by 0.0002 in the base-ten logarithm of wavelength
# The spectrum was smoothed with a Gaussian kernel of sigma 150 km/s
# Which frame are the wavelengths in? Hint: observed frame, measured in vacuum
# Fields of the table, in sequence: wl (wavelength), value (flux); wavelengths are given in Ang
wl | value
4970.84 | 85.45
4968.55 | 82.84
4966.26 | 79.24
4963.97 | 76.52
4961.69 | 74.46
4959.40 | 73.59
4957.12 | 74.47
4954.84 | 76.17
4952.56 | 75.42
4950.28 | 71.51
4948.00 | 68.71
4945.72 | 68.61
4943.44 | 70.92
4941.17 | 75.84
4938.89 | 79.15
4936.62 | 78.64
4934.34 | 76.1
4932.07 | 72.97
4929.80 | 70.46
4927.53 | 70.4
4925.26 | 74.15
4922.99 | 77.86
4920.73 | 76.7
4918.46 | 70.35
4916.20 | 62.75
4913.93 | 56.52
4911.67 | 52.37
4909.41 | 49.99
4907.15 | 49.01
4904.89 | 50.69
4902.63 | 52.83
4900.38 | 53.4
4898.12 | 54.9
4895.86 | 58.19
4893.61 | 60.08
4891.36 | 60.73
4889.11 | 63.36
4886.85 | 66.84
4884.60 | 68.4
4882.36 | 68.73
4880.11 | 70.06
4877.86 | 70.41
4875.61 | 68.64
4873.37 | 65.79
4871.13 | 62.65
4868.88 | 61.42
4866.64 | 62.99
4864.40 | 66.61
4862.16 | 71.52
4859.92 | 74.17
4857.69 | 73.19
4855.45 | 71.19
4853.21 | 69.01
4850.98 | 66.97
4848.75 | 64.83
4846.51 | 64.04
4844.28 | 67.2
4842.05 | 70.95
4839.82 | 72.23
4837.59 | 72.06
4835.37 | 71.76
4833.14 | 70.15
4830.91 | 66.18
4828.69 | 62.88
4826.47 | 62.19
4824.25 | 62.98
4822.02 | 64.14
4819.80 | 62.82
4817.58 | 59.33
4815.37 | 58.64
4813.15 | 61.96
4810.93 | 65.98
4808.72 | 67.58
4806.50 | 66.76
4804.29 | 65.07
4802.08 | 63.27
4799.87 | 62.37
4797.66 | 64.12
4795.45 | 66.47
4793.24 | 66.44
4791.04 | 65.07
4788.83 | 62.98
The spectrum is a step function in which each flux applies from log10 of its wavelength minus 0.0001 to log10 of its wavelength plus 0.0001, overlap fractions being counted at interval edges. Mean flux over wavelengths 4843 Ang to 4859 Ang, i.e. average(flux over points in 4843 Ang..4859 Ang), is 68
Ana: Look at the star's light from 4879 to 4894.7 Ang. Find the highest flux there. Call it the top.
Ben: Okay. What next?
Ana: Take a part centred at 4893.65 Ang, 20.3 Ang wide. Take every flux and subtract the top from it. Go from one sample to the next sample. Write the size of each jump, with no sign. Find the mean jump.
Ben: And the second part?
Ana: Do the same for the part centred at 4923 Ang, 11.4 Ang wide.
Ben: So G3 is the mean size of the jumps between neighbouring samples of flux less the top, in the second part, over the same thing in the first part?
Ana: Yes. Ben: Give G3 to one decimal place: 1.9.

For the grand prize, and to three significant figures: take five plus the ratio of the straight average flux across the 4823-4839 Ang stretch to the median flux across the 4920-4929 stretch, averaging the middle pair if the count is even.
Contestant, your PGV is 5.89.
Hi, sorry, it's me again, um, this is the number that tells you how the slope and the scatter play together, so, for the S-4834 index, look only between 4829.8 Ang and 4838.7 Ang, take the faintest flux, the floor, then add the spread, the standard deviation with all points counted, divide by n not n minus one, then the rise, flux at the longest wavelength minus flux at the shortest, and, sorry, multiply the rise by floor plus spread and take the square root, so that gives 20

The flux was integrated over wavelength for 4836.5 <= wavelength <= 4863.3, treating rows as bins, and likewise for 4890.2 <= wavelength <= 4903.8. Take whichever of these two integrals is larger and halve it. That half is 935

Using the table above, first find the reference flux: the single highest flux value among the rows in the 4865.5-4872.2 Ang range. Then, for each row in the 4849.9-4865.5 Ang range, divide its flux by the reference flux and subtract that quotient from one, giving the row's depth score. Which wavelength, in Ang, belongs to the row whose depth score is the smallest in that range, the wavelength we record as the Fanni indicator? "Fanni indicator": 4859.92 Ang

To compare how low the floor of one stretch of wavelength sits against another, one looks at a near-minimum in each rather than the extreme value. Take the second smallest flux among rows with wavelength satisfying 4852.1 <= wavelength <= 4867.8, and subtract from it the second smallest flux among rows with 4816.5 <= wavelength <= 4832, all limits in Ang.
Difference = 4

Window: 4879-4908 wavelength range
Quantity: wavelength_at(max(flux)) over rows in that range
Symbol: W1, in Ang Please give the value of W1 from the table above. 4880.11 Ang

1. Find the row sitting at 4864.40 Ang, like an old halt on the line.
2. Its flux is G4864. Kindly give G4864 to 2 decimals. 66.61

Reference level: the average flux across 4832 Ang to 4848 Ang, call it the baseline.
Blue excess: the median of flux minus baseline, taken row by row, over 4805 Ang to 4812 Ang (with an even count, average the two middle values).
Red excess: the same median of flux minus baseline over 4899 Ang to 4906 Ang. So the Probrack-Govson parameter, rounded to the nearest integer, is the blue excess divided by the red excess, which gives 0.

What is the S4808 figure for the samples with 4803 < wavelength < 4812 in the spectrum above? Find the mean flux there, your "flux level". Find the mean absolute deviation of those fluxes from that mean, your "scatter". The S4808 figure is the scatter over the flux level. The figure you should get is 0.012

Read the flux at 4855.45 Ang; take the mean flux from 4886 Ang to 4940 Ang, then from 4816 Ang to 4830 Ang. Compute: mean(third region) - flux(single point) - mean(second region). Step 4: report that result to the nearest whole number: -73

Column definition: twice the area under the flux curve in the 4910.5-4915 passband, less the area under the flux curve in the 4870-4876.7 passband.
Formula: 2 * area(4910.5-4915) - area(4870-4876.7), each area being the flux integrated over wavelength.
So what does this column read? 50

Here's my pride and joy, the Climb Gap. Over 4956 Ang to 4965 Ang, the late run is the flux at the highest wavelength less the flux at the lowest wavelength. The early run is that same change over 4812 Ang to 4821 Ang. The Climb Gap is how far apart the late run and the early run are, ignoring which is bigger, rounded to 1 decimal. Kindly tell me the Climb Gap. 1.2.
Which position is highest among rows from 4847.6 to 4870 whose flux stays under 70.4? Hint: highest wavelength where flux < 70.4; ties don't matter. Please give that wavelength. 4868.88 Ang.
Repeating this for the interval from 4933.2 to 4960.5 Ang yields 4948.00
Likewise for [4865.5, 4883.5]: 4882.36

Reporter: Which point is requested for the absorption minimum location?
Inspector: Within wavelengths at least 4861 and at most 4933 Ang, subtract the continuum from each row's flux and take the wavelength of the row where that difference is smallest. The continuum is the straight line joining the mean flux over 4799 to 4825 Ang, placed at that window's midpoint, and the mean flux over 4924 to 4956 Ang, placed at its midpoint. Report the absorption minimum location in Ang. 4907.15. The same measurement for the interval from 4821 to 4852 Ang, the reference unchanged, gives 4826.47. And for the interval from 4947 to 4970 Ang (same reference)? 4948.00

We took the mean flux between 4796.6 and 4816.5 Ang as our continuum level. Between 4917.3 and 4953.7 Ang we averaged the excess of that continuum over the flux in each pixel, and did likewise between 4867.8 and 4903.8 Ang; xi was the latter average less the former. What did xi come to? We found 11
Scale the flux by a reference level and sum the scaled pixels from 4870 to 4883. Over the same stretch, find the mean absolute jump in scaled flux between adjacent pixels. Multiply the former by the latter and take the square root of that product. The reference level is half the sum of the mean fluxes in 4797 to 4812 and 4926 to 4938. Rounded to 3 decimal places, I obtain 0.399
